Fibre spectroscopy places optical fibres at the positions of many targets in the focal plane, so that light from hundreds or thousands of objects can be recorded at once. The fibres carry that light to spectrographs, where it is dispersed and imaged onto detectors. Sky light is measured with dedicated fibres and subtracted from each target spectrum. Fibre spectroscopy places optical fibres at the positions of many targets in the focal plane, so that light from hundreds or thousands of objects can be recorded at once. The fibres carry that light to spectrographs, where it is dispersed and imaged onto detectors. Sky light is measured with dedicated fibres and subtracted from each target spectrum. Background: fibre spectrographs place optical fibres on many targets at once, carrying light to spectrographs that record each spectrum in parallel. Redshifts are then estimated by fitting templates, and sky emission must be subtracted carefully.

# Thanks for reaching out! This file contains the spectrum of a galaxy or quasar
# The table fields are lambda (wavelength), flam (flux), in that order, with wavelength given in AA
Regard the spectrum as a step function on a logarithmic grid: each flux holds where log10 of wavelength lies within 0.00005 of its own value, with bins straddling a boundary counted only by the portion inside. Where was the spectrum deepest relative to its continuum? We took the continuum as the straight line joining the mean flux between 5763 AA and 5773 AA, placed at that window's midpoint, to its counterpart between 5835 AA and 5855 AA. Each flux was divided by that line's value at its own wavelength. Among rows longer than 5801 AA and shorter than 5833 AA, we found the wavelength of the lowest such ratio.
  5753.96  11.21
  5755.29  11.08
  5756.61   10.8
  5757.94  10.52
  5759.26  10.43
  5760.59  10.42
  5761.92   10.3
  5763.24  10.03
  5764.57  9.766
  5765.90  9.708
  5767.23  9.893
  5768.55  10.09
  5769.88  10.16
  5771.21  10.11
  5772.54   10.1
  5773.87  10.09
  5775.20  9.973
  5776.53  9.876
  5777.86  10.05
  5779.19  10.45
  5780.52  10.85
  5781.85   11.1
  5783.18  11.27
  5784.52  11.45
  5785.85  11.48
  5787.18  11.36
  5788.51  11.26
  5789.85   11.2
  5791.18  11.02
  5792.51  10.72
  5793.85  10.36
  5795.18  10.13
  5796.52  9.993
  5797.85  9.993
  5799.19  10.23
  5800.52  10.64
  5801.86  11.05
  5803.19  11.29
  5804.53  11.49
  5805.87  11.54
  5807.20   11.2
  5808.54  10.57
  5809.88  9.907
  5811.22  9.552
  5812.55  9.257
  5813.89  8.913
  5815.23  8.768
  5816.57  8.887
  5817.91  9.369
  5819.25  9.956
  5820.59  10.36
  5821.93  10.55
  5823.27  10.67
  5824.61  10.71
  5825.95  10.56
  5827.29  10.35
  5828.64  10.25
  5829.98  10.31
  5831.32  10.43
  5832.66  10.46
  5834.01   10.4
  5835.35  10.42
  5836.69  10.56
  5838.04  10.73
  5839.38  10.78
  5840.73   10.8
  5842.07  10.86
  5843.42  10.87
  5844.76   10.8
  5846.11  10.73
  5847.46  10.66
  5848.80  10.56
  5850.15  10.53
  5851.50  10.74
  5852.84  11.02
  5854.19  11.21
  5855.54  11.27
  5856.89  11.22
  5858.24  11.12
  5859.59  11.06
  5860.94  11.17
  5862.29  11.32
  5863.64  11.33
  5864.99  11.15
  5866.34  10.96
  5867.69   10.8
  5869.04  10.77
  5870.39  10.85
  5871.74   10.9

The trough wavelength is 5815.23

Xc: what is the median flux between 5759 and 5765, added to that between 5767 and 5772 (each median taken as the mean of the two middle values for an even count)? 20.4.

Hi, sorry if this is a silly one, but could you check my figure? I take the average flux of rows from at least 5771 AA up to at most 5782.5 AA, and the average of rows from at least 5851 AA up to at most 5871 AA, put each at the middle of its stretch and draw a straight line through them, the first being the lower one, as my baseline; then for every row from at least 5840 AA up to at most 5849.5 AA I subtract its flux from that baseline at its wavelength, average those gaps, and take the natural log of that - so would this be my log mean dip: -1.8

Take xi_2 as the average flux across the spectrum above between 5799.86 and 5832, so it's 10.27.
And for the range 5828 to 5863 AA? 10.78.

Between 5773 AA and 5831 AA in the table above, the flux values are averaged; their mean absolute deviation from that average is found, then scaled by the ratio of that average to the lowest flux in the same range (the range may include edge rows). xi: 0.70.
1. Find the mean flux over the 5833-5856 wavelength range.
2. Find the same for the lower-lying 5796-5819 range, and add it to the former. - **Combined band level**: 20.9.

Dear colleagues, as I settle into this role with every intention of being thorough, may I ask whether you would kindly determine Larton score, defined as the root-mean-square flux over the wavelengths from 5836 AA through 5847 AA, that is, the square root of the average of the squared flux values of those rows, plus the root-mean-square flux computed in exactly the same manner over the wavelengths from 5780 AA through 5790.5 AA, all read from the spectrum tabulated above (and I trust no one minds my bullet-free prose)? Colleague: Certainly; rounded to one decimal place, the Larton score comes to 22.0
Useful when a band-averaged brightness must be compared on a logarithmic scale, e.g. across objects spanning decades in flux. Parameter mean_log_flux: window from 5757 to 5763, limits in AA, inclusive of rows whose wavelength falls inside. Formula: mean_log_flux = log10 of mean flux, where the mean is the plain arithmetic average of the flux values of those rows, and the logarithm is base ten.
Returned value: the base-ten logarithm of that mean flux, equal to 1.02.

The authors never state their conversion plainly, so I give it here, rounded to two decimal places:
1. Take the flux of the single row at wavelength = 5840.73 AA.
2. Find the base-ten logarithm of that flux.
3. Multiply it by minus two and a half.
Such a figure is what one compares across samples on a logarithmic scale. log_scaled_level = -2.58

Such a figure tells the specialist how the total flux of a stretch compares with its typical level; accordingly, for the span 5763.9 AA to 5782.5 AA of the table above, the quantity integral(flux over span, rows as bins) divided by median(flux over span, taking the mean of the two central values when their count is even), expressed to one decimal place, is 18.7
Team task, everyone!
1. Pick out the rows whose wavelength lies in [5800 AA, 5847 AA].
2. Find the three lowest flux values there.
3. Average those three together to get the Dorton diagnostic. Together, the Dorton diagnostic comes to 8.9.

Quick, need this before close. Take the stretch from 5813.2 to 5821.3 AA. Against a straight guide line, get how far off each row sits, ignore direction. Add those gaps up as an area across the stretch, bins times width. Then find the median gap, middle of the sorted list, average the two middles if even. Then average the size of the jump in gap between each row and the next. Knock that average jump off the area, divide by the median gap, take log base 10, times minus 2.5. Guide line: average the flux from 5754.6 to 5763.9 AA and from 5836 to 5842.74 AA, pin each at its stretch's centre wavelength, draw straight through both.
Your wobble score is -2.05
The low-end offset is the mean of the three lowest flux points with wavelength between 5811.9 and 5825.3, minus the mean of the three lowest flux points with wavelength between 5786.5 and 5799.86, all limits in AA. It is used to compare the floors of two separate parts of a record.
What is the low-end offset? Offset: -1.2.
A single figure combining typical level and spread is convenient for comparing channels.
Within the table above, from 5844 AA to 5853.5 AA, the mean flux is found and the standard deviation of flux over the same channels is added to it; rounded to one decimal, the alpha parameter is 10.9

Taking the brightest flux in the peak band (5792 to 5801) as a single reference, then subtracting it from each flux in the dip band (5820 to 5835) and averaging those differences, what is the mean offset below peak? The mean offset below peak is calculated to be -0.26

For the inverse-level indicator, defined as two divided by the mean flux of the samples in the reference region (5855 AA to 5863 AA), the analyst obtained 0.179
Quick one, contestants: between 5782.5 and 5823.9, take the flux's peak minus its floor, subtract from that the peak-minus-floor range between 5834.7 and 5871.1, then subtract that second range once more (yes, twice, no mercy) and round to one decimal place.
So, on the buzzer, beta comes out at 1.0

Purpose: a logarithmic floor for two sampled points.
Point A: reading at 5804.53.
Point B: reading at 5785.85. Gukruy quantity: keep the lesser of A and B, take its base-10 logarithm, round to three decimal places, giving 1.060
